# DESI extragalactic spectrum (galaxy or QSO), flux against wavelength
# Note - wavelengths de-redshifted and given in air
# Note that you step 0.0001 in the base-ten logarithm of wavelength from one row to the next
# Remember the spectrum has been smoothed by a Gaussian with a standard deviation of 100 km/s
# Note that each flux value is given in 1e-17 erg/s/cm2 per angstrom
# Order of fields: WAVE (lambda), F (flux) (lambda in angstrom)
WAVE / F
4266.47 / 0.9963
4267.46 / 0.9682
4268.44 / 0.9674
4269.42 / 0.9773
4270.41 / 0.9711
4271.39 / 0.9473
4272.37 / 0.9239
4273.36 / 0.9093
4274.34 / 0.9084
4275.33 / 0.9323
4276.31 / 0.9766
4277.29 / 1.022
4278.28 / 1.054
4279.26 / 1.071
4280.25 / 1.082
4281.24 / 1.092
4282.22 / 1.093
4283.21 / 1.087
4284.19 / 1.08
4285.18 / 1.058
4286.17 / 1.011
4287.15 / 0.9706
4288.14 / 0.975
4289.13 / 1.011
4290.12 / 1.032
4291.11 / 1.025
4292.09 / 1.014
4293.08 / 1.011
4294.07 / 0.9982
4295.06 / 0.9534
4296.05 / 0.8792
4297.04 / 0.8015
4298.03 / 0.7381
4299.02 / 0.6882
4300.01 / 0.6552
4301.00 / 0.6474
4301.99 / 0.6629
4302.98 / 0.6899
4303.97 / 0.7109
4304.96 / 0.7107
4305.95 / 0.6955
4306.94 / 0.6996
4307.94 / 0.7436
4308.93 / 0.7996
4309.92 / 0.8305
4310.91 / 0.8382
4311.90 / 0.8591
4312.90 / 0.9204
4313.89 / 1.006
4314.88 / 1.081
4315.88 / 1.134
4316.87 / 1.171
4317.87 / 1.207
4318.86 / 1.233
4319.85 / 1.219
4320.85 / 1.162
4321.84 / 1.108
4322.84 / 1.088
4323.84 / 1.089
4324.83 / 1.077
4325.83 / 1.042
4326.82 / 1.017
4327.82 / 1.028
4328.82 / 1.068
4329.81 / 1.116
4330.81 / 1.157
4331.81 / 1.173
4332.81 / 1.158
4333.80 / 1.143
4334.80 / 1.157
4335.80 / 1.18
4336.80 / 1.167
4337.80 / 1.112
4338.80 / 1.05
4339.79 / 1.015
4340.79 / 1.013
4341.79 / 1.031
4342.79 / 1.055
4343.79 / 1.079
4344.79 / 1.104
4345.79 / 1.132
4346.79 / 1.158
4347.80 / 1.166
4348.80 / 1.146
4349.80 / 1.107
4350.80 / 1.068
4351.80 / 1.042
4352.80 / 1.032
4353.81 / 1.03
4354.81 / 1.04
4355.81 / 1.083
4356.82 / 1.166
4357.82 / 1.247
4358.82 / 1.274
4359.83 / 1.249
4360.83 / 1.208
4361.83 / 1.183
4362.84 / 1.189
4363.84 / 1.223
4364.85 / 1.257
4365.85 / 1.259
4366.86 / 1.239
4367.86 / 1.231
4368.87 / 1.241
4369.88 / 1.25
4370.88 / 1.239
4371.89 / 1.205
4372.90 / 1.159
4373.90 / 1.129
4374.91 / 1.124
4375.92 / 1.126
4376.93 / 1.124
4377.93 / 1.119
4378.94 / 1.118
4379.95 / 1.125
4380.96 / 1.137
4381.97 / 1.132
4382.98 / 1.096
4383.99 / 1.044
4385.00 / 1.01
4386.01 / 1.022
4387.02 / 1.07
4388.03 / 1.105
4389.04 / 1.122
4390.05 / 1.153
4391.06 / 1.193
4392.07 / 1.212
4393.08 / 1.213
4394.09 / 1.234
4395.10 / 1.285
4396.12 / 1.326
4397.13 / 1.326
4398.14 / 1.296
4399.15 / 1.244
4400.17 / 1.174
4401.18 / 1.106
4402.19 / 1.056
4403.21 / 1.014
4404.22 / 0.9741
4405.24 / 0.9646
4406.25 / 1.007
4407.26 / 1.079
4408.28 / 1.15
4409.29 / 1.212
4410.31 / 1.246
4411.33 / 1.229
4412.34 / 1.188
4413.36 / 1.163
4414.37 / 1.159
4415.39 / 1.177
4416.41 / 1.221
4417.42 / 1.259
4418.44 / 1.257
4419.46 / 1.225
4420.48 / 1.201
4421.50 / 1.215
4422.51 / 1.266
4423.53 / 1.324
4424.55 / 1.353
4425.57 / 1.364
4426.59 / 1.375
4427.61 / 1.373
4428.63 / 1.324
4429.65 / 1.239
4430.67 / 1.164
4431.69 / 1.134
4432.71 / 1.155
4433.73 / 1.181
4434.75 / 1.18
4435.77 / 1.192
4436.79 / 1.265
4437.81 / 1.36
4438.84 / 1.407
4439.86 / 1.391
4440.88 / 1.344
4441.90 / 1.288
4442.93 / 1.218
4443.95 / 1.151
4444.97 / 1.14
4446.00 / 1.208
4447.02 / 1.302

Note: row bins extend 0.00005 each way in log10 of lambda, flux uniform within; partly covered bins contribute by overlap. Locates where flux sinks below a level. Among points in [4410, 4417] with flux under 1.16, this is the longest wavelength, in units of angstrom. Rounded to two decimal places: 4414.37 angstrom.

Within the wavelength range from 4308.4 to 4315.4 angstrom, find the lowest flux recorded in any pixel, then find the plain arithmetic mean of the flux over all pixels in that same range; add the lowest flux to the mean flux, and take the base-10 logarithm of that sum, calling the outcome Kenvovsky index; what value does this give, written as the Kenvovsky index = 0.232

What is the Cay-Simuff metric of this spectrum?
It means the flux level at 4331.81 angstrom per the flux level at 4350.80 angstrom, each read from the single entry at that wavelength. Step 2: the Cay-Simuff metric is 1.10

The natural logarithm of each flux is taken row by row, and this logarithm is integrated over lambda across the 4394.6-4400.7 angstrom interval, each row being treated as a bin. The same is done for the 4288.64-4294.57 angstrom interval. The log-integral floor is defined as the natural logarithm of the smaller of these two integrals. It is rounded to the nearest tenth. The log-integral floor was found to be -2.4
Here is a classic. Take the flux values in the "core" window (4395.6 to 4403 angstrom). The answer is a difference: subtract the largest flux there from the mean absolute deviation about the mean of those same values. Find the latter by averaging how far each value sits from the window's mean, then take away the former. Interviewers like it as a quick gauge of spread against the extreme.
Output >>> -1.23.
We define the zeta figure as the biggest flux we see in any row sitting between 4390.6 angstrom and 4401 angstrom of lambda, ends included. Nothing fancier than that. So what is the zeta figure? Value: 1.326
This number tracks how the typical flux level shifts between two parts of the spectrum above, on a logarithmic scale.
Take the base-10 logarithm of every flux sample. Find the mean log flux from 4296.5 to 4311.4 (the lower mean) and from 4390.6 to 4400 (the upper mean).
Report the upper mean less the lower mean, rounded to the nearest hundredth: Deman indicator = 0.24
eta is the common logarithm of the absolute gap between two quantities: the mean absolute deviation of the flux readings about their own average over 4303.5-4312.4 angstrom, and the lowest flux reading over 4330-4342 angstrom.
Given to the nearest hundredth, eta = -0.02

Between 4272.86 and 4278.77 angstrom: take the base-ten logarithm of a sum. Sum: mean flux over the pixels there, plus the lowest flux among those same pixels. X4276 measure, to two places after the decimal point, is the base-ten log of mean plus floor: 0.27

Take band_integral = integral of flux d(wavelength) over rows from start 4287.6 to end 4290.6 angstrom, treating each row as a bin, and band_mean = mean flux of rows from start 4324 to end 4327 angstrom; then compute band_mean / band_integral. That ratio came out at 0.351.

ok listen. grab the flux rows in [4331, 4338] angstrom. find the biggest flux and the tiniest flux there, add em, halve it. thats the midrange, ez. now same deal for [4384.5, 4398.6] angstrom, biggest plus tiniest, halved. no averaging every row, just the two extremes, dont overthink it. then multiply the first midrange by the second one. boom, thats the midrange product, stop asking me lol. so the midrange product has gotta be 1.3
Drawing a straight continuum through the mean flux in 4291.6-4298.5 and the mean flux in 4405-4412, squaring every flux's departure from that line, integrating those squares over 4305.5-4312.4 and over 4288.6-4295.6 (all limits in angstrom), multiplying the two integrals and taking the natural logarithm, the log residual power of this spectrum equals -4.2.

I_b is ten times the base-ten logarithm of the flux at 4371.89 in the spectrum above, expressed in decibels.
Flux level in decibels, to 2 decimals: 0.81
